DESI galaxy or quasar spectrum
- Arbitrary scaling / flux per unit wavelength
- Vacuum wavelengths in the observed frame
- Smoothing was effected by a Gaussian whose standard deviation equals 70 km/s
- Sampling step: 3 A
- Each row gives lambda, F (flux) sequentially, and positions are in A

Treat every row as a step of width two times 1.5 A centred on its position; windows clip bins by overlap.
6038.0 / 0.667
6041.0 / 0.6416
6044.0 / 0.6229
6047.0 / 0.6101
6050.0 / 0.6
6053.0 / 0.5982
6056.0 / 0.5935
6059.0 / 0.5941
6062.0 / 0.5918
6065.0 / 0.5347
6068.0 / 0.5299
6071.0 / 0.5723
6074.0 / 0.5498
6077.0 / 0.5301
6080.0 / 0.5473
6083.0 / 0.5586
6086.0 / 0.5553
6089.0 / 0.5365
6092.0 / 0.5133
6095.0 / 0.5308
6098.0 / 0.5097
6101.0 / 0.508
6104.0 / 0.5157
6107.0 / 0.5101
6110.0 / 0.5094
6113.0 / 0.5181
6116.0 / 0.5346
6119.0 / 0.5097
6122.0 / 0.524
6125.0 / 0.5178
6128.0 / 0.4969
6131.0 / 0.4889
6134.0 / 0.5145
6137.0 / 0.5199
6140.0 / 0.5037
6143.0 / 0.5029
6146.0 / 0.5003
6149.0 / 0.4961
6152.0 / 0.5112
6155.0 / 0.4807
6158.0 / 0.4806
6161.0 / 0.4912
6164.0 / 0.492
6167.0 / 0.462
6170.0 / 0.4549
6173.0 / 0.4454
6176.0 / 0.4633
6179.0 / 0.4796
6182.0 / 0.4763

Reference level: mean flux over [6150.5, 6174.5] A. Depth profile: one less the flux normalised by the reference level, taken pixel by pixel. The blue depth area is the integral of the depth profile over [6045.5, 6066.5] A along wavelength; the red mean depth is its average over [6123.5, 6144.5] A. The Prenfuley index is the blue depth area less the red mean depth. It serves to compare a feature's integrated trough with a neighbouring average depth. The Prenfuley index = -4.9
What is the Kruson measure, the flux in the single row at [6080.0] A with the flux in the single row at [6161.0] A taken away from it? 0.056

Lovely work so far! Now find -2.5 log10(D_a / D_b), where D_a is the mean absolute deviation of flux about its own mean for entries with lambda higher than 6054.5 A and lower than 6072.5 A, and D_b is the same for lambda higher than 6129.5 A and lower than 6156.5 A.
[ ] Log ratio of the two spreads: -1.1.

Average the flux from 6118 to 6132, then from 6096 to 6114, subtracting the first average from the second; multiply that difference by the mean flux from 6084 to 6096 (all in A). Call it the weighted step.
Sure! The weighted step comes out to 0.002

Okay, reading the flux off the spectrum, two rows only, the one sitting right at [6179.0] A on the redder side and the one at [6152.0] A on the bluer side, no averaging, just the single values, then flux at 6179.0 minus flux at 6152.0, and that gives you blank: -0.032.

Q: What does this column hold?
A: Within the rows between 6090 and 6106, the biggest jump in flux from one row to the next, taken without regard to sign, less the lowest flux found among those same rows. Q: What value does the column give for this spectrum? -0.487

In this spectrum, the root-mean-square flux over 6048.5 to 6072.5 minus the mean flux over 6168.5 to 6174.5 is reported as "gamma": 0.13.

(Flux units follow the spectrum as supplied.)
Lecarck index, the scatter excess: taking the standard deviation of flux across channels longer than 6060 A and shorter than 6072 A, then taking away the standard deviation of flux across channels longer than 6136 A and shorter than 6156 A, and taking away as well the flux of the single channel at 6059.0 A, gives -0.58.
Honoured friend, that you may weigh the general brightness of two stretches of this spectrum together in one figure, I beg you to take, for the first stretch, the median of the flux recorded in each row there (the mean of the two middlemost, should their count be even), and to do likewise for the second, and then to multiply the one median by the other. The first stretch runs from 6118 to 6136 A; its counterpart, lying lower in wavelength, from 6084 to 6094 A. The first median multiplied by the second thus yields 0.275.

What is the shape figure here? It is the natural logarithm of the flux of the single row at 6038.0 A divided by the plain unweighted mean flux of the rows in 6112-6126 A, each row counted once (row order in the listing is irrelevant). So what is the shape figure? 0.247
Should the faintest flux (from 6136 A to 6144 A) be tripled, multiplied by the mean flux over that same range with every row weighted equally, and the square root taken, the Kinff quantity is 0.876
